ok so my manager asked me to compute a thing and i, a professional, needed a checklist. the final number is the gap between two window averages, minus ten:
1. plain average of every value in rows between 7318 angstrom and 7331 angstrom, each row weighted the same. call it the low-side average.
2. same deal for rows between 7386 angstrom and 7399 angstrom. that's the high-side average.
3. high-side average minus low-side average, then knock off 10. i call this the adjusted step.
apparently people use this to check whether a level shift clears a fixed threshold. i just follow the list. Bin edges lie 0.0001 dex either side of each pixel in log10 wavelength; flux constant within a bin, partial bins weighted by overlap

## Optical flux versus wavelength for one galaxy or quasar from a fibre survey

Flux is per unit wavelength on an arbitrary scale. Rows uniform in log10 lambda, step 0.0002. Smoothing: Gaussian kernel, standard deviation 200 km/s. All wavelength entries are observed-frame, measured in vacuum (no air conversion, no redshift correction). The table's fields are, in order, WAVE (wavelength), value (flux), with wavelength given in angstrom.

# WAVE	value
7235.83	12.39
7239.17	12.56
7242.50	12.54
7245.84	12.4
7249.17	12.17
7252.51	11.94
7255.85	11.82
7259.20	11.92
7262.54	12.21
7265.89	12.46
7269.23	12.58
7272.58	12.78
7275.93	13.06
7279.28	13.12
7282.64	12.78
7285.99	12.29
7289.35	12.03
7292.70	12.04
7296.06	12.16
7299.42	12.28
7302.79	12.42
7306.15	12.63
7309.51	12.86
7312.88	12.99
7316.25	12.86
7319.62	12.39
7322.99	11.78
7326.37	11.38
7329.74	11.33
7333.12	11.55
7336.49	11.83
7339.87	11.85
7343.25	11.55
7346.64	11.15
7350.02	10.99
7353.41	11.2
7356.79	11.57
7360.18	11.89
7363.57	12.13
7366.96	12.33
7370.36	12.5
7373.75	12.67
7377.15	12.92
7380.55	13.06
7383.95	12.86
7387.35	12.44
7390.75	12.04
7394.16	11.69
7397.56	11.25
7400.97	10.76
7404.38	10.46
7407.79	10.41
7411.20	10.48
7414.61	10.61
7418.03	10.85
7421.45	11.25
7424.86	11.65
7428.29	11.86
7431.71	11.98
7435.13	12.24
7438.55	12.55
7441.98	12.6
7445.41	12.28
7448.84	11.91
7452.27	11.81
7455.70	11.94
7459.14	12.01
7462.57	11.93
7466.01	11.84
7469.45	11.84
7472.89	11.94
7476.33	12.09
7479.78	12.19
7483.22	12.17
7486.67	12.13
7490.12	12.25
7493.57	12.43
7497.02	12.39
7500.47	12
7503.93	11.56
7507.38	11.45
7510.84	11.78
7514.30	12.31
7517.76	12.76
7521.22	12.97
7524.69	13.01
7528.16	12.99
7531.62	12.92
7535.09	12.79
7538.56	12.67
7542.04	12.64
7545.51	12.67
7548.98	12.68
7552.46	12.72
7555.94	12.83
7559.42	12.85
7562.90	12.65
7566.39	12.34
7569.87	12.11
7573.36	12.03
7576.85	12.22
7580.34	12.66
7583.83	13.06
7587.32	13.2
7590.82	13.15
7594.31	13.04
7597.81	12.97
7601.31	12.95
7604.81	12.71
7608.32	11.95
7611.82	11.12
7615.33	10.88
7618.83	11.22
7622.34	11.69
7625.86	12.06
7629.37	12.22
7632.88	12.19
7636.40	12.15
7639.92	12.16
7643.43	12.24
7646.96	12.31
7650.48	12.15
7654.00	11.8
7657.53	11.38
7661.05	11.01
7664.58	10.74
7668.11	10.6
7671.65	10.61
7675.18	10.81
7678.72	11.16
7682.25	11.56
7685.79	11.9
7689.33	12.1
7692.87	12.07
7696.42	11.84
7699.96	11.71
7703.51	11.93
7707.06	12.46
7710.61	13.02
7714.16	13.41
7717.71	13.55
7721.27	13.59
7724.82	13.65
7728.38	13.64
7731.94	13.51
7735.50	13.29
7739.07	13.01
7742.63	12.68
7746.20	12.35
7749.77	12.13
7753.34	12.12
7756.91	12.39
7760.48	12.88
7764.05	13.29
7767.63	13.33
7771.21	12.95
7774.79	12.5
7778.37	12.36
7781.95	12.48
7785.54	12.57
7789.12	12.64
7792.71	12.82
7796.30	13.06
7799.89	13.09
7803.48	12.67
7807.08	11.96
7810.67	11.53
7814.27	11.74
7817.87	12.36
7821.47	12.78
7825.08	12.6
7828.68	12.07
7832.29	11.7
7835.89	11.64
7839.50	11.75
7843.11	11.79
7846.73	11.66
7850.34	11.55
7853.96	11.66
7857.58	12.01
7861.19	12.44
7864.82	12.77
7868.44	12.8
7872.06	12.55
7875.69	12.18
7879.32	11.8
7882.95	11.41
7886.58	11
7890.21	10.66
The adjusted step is -9.9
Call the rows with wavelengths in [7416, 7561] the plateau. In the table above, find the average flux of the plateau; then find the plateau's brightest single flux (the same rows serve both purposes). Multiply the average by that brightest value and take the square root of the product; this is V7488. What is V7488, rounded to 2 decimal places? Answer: 12.61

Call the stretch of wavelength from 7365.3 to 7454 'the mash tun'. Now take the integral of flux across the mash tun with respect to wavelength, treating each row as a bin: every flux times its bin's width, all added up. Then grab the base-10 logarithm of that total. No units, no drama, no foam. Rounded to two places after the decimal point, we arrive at 3.02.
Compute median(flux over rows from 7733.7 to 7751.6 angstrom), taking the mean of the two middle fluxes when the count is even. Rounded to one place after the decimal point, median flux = 12.7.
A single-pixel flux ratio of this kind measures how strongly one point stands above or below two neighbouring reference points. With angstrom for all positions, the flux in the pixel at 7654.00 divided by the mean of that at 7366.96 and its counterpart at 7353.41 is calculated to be 1.00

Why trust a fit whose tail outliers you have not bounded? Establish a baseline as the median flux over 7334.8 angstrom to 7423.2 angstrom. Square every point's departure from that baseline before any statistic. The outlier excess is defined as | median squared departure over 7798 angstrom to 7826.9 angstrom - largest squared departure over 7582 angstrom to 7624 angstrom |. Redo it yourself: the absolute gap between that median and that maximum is 1.7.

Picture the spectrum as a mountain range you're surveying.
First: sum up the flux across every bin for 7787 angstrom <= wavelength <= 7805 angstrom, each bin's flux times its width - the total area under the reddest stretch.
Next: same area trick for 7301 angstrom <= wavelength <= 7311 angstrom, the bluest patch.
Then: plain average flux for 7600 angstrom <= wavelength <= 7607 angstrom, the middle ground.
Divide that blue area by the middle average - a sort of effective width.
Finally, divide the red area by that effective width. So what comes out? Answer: 23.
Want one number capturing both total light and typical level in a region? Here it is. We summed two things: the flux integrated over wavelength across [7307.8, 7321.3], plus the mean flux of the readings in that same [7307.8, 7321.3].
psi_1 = 185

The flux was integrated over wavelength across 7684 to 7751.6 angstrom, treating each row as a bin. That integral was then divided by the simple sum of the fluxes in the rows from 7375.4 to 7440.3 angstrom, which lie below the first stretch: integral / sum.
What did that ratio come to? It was 3.9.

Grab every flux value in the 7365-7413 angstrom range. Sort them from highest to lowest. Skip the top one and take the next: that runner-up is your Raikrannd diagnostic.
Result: 12.92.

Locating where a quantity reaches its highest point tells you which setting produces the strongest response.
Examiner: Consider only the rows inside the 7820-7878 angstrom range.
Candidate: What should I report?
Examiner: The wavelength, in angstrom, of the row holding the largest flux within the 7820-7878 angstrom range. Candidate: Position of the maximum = 7868.44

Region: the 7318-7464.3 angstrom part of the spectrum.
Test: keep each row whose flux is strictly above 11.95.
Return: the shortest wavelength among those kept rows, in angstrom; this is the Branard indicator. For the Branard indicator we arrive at 7319.62 angstrom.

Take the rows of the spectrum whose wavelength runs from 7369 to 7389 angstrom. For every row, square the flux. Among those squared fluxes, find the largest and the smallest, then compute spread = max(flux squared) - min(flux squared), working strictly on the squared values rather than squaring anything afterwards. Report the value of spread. 16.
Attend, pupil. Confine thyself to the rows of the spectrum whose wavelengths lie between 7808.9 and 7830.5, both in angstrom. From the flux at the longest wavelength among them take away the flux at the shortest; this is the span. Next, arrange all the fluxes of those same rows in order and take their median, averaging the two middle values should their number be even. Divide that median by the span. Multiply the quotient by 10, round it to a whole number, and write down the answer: 226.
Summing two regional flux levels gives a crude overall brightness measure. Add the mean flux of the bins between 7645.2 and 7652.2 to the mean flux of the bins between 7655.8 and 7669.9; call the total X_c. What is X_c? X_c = 23.2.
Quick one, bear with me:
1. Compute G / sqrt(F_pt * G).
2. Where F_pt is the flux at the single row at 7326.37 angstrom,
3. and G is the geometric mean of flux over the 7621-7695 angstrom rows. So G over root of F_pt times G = 1.012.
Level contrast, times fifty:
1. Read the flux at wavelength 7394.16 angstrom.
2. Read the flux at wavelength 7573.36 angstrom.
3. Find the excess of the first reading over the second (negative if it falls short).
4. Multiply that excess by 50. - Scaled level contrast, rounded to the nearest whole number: -17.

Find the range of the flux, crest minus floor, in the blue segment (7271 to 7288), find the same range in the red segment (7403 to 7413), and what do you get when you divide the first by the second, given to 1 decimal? 11.9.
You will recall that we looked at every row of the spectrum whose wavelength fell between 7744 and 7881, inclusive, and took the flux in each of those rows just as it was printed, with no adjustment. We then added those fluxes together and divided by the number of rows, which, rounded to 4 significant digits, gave 12.34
